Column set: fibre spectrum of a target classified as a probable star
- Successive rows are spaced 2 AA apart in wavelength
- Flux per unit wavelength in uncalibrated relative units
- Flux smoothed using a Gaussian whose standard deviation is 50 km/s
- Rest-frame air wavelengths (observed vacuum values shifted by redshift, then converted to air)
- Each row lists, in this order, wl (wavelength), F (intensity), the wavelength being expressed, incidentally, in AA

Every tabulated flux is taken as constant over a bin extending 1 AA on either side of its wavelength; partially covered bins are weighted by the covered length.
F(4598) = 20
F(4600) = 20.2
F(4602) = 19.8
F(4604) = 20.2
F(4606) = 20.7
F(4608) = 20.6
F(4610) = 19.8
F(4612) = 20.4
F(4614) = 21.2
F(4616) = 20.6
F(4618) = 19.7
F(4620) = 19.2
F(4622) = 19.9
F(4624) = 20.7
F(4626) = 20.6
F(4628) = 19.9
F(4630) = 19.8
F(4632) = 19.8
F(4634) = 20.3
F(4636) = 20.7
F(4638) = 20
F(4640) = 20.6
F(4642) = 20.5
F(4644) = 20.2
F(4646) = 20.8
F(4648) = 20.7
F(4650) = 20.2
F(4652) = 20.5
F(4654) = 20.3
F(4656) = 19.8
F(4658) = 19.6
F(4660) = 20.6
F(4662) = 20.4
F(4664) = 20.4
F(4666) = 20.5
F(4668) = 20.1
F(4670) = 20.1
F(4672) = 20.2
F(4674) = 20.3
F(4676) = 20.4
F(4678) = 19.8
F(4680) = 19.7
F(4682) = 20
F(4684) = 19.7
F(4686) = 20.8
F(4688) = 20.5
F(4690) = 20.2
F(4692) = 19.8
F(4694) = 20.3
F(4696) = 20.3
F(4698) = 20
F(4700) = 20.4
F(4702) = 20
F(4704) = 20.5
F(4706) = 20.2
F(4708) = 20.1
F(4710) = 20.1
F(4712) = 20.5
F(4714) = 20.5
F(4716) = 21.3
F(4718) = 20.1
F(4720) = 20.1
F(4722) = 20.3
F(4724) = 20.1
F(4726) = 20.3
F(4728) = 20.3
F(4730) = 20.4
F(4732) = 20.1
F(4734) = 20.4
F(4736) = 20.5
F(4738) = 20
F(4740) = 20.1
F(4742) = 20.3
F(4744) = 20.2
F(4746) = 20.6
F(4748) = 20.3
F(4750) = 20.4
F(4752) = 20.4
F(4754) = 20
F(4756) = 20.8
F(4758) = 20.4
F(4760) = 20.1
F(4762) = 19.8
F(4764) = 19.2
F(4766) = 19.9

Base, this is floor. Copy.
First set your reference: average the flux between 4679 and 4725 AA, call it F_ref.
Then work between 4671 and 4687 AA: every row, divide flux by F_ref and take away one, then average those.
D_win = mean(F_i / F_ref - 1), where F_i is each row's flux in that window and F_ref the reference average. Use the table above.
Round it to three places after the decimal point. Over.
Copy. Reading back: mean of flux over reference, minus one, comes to -0.006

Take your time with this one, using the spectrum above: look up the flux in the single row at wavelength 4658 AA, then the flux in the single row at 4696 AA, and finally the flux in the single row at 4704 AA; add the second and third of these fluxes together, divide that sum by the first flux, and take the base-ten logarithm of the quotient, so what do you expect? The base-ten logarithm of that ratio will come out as 0.32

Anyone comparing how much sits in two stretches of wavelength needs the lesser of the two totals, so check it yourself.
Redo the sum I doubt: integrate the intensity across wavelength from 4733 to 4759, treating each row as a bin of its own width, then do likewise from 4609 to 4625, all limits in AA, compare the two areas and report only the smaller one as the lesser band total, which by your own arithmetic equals 323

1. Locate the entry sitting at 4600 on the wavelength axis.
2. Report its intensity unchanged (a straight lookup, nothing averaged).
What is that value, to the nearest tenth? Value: 20.2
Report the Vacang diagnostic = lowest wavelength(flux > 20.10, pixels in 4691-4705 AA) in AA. 4694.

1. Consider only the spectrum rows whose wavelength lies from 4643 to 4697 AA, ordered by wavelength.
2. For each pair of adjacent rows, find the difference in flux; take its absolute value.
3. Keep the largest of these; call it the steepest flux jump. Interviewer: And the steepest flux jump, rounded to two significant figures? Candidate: 1.1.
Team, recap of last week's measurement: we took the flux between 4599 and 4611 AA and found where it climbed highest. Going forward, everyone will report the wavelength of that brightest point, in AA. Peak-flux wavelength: 4606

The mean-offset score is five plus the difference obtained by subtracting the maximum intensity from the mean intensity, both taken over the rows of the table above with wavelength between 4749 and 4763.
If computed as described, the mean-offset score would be 4.47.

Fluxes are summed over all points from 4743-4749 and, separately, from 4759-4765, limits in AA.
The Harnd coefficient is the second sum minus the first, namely -2.0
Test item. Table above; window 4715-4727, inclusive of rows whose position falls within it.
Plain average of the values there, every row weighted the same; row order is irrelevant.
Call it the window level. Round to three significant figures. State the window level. 20.4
